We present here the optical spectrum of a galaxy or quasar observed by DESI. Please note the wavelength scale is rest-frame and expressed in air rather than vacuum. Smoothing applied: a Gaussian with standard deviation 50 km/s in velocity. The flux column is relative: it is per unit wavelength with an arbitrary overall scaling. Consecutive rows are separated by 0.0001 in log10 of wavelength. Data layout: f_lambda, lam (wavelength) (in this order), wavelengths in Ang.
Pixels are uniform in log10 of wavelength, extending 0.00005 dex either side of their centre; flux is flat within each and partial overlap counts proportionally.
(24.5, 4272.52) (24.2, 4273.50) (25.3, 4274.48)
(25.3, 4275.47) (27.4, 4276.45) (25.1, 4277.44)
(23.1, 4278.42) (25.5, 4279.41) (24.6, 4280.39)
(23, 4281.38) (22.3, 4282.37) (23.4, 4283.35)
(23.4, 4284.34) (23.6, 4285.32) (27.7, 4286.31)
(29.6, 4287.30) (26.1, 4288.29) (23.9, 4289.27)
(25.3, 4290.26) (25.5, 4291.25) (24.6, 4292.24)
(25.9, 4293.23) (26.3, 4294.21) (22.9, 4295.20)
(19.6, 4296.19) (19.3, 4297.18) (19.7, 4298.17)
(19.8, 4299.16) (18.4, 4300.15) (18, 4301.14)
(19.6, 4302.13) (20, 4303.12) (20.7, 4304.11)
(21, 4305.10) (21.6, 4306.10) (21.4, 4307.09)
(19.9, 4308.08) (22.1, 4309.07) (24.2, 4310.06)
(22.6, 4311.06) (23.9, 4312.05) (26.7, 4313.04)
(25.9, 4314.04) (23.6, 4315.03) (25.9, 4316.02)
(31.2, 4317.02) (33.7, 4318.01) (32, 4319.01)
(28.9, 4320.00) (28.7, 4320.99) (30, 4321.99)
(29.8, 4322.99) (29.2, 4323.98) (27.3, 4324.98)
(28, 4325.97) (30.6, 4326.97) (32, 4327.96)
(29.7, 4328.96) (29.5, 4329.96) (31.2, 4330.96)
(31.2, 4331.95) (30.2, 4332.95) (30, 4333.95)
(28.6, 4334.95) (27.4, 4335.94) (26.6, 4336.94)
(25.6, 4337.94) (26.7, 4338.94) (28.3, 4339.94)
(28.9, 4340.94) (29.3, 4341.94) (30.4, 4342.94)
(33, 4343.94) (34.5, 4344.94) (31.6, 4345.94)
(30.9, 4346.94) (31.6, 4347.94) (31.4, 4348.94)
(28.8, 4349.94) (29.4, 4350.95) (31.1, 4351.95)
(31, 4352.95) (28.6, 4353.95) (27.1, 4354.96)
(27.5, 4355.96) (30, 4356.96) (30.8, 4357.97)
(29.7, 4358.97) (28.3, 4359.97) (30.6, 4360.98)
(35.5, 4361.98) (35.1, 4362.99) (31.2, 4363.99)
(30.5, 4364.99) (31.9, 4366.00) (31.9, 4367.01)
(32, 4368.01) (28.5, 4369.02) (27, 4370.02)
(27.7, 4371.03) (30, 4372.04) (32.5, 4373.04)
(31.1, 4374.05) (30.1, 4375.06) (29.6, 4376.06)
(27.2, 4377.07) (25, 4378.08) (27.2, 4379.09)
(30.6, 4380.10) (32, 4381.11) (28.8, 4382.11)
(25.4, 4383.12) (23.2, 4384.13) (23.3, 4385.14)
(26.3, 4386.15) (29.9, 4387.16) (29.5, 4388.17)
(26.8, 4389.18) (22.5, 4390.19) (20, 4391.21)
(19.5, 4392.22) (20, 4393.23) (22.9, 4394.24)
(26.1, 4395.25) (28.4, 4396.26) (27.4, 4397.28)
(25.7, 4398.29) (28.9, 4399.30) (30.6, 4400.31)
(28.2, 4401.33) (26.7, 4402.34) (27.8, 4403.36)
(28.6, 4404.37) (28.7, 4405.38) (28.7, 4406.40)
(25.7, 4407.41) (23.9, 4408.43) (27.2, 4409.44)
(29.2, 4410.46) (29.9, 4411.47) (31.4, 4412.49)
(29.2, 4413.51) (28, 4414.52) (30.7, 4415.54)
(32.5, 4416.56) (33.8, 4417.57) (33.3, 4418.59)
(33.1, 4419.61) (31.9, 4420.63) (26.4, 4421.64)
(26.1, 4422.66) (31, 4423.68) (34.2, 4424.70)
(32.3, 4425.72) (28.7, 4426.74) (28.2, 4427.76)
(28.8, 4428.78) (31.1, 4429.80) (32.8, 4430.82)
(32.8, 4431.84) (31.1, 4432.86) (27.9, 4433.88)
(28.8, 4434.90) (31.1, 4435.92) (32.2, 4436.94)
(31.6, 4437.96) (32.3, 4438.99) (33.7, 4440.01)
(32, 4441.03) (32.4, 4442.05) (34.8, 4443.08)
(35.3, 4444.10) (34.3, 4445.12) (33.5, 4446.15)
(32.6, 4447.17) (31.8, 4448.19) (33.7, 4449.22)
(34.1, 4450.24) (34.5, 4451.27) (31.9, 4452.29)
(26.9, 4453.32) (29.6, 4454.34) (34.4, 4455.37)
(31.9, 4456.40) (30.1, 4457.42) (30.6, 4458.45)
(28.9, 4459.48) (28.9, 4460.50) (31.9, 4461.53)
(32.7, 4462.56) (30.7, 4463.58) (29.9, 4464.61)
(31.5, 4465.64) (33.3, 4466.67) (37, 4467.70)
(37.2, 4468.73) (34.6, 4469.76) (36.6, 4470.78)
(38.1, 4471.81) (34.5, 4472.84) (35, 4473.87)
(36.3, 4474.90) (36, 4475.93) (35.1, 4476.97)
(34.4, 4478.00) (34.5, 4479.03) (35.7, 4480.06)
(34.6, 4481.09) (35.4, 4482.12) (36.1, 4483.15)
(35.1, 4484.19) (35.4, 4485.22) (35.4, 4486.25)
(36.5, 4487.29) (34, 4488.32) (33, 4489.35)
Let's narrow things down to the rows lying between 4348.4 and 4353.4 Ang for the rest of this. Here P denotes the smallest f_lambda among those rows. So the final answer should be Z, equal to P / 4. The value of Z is 7.2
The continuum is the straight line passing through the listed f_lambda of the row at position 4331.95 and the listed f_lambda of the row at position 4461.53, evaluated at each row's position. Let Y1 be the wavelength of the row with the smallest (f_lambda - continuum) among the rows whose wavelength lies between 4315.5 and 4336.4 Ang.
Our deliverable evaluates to 4316.02 Ang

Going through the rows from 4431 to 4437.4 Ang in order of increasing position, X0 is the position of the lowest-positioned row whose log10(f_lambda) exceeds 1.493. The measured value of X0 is 4431.84 Ang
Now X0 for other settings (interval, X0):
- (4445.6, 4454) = 4446.15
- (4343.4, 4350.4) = 4343.94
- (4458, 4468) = 4461.53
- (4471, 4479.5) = 4471.81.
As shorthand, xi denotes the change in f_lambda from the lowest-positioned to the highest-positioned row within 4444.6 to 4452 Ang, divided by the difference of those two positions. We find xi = 0.0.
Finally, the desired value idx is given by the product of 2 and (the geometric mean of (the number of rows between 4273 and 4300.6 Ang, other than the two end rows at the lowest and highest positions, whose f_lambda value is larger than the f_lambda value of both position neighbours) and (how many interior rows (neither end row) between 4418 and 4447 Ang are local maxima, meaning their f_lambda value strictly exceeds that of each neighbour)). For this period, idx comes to 9.8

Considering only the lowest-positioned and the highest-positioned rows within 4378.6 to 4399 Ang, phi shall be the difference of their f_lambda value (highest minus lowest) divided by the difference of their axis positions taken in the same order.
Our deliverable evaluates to -0.08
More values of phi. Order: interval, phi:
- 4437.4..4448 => 0.11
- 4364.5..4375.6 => -0.04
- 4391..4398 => 1.22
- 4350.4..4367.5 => 0.16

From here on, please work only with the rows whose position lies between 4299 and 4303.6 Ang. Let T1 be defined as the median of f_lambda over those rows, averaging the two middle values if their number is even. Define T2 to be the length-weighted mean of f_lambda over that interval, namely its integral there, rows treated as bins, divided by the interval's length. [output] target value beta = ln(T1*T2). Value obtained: 5.9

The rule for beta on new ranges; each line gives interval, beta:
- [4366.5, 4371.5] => 6.7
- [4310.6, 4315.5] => 6.4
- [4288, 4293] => 6.5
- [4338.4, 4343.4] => 6.7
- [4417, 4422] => 7.0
